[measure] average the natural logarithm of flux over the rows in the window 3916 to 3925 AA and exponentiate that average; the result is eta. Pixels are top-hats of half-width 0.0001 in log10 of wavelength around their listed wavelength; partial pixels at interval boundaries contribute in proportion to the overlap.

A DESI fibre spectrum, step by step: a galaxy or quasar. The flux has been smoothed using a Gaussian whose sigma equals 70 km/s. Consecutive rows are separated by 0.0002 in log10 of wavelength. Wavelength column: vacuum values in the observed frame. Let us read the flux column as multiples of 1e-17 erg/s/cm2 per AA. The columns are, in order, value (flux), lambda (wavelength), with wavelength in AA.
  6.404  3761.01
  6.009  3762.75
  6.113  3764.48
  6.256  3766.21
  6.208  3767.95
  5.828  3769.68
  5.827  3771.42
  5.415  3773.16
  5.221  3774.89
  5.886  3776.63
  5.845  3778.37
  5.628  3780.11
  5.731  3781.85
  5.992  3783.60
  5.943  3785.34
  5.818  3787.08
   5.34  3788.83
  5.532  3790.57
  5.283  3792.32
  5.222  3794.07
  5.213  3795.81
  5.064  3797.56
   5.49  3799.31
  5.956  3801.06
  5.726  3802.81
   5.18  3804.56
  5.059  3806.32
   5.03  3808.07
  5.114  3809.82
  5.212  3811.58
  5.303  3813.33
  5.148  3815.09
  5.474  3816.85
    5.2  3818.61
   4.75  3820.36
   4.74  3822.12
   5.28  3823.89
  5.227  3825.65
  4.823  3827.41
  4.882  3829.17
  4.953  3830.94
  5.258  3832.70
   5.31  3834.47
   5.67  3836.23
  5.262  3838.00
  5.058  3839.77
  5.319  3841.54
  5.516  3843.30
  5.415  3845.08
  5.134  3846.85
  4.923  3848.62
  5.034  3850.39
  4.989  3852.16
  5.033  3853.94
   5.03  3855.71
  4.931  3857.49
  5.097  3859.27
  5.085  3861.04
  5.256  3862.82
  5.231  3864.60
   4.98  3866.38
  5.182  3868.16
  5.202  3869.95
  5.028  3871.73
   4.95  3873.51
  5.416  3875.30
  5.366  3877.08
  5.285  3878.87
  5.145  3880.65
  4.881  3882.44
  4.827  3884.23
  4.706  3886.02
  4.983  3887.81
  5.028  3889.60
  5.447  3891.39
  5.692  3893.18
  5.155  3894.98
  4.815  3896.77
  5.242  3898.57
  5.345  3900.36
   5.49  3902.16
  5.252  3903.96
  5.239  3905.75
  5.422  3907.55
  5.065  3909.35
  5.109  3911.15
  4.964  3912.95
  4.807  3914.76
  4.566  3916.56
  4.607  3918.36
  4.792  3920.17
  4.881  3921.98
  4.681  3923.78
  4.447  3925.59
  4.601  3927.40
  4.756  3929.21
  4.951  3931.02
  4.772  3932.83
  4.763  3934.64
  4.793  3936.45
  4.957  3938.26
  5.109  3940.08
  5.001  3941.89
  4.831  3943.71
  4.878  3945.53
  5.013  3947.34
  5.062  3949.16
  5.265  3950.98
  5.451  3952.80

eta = 4.70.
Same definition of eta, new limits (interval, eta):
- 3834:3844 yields 5.35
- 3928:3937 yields 4.81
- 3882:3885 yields 4.85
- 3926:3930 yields 4.68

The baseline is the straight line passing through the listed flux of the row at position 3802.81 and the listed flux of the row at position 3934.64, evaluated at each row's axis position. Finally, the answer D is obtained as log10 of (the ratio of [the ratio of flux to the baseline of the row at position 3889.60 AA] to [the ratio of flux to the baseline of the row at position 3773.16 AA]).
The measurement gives 0.035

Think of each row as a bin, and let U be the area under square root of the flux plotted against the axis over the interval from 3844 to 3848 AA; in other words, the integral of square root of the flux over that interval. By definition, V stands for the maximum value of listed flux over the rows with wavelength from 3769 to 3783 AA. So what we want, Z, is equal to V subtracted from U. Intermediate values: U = 9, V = 5.886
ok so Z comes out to 3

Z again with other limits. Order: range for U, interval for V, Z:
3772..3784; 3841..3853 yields 23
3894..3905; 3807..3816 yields 20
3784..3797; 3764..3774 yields 24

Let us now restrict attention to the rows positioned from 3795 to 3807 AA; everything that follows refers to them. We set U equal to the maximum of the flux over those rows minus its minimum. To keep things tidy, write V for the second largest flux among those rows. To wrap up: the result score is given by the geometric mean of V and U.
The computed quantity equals 2.27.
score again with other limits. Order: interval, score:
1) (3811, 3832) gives 1.97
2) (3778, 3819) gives 2.39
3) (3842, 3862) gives 1.79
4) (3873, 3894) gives 2.32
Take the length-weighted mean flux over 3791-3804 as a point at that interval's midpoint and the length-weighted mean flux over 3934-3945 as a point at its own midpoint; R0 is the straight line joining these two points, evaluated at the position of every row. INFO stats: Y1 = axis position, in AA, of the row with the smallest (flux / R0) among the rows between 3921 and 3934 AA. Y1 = 3925.59 AA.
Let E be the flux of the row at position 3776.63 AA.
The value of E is 5.886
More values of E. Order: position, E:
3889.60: 5.028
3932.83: 4.772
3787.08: 5.818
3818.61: 5.2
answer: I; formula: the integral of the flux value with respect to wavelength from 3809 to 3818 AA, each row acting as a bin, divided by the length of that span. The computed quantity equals 5.25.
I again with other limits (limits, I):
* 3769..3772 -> 5.82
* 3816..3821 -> 5.17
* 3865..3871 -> 5.12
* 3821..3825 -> 5.00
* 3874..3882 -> 5.26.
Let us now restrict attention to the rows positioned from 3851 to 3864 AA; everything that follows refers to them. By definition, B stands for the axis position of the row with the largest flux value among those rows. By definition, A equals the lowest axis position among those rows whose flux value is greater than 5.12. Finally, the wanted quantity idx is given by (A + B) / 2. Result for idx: 3862.8 AA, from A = 3862.82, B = 3862.82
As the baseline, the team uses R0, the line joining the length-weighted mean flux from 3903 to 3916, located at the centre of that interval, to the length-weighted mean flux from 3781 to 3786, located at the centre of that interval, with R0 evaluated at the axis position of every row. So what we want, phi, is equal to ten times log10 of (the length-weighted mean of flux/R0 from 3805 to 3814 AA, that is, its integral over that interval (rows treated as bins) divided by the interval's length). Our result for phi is -0.46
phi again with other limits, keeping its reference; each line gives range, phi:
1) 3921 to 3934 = -0.24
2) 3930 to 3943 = -0.04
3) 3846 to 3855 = -0.37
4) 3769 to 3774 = -0.21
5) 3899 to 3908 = 0.16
